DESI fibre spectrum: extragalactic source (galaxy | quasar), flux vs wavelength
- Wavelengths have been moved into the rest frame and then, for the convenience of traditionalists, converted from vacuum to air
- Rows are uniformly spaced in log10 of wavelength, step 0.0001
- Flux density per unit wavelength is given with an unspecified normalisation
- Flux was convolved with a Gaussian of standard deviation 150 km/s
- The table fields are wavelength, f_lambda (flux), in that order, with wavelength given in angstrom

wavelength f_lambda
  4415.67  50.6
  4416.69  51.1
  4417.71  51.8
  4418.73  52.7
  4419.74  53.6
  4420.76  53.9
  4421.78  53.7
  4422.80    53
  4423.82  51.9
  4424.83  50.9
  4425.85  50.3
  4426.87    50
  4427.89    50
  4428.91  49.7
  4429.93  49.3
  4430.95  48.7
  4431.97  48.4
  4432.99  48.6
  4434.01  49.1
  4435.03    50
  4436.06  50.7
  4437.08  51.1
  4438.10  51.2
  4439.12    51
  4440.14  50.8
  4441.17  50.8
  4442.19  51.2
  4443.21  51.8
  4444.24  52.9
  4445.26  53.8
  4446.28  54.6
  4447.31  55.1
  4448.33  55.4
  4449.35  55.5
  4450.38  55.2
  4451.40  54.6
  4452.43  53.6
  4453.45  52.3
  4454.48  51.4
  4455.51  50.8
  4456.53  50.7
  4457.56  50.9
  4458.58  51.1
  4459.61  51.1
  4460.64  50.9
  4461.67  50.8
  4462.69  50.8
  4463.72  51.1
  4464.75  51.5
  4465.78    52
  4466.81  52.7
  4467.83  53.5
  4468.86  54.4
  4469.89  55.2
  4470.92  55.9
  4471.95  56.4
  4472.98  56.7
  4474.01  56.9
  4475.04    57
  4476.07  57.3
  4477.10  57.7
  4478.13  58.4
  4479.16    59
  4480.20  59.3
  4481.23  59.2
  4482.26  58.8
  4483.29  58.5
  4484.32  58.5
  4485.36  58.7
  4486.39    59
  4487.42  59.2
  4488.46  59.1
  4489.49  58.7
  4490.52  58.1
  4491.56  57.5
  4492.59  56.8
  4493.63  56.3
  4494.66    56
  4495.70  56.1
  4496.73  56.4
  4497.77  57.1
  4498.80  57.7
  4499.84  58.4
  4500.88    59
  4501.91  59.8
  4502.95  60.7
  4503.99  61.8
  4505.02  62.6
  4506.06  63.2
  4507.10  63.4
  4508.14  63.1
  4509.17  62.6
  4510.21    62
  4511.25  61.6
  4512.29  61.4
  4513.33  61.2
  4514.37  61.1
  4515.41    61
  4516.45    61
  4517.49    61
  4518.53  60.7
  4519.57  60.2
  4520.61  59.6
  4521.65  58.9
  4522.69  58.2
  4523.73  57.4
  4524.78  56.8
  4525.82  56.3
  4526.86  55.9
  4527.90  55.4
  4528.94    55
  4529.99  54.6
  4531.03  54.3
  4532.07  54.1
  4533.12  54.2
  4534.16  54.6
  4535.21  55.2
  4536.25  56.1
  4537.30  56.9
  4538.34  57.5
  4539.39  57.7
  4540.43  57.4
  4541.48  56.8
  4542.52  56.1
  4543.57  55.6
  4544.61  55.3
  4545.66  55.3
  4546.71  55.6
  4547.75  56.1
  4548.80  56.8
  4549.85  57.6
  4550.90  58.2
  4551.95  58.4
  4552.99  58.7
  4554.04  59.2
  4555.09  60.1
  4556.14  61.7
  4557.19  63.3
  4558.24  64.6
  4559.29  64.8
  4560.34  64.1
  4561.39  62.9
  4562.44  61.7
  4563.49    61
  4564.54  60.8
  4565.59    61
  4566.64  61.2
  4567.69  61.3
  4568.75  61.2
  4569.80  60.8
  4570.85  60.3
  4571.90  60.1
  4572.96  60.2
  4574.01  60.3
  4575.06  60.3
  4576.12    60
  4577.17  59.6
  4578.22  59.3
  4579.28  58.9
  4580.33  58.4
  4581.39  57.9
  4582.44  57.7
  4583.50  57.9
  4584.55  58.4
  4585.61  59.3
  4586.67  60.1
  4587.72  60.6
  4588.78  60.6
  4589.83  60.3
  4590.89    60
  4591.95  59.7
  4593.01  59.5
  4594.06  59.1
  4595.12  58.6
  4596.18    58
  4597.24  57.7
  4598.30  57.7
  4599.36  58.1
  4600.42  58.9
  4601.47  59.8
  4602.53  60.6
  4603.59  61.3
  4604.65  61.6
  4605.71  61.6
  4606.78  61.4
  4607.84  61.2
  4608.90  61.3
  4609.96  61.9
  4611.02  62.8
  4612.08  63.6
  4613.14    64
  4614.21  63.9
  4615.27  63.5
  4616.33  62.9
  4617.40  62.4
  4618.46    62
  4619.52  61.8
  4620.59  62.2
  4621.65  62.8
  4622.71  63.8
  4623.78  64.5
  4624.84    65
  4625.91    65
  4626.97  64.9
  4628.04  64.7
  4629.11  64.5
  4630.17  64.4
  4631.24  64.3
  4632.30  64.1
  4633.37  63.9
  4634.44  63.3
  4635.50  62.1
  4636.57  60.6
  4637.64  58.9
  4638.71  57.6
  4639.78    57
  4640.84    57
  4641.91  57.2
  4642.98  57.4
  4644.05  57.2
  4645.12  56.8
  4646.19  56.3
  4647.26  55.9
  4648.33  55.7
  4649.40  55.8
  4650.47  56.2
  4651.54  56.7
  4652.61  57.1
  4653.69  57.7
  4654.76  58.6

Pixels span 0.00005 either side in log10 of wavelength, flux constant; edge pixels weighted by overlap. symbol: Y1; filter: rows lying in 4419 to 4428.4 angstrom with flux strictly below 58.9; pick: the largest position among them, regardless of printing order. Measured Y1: 4427.89 angstrom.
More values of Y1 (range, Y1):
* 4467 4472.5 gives 4471.95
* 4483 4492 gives 4491.56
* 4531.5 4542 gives 4541.48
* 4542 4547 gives 4546.71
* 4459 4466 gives 4465.78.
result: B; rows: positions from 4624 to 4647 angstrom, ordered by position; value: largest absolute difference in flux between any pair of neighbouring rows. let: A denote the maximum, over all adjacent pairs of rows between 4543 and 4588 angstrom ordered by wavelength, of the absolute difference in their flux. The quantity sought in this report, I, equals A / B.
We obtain 0.9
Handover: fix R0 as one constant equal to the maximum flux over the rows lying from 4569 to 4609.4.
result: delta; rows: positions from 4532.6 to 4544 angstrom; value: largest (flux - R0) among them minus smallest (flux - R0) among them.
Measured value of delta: 3.5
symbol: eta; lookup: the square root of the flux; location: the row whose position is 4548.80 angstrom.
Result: 7.54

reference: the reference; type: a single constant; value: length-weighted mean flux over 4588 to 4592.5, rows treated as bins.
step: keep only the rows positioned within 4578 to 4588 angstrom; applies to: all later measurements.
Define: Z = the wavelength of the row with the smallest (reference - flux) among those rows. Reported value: 4587.72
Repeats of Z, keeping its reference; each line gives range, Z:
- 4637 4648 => 4637.64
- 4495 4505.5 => 4505.02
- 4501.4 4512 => 4507.10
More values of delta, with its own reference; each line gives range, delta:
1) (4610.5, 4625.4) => 3.2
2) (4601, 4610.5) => 2.1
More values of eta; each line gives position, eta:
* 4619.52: 7.86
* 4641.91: 7.56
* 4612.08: 7.97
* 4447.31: 7.42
